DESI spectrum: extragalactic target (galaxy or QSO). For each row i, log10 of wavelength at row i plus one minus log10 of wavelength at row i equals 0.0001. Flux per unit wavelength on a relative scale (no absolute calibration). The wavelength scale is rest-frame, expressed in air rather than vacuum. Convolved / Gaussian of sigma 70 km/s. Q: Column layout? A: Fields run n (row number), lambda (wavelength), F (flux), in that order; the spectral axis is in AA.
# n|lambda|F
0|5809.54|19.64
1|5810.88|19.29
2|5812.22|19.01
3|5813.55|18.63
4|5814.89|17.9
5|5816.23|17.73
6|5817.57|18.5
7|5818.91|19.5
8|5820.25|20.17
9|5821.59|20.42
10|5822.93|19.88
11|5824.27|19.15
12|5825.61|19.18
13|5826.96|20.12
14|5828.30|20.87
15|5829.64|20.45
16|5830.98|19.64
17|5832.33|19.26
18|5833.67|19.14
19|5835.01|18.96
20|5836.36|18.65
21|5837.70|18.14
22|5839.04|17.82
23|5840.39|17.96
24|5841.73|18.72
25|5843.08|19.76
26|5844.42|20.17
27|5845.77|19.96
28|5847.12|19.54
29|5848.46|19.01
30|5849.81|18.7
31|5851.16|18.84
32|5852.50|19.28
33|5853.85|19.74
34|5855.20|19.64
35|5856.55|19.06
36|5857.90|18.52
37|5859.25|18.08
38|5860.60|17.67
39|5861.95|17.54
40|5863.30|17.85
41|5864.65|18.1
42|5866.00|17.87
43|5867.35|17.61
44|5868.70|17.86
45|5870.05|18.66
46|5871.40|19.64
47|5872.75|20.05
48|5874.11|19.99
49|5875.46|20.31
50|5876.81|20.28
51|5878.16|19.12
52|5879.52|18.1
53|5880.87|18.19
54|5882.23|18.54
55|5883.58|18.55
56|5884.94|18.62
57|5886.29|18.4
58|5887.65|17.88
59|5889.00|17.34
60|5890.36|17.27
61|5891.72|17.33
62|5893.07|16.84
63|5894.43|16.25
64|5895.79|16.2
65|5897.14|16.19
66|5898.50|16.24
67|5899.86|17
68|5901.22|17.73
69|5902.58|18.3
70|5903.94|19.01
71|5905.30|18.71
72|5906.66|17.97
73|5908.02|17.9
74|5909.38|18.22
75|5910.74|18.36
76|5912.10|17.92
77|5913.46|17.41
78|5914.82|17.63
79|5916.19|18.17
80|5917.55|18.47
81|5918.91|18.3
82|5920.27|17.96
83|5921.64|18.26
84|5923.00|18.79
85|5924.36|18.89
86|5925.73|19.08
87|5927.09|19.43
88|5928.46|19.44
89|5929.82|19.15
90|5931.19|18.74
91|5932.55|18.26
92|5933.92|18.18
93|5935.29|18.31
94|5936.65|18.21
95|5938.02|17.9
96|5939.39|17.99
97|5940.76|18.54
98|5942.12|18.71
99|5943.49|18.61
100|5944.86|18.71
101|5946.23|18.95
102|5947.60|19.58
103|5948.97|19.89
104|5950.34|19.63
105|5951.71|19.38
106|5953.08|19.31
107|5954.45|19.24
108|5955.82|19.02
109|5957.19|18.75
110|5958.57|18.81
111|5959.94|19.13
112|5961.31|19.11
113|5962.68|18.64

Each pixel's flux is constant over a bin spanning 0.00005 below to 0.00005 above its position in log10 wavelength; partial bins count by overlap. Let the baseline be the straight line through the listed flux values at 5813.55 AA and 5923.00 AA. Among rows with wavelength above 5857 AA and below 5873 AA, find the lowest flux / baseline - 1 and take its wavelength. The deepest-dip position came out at 5861.95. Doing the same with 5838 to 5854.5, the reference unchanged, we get 5839.04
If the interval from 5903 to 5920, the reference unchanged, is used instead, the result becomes 5913.46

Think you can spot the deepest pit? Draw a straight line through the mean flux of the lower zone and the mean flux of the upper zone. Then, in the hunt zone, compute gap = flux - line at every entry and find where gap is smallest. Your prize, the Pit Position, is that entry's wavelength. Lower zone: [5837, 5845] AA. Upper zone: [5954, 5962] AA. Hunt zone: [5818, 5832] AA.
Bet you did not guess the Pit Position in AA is 5824.27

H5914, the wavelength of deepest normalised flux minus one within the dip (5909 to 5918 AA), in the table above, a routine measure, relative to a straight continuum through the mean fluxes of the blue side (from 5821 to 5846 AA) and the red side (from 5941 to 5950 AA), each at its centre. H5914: 5913.46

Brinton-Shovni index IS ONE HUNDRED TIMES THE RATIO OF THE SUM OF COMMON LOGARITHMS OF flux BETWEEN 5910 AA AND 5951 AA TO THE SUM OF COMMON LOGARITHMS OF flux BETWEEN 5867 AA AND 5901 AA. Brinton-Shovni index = 121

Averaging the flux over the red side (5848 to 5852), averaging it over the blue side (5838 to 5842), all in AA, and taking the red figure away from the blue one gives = -0.7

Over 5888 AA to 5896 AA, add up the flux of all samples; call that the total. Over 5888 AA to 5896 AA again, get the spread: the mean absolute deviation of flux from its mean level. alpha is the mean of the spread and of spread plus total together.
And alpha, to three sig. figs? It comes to 51.1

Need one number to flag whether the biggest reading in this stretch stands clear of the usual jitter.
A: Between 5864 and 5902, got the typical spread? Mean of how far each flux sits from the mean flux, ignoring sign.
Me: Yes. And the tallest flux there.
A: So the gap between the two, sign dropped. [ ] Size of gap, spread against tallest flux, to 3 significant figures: 19.3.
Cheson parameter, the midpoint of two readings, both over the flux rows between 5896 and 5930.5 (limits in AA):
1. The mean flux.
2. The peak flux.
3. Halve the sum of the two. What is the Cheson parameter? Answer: 18.8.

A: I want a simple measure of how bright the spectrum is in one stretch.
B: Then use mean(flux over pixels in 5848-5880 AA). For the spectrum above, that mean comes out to 18.81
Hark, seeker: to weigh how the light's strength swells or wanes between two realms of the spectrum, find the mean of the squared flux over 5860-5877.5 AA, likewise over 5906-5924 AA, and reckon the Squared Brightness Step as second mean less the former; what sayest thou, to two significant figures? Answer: -24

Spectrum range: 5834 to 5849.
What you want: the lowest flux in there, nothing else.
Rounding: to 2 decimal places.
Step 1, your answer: 17.82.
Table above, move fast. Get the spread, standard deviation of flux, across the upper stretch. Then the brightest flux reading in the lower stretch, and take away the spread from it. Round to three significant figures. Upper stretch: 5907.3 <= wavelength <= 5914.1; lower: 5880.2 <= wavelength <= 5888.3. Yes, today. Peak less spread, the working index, 18.3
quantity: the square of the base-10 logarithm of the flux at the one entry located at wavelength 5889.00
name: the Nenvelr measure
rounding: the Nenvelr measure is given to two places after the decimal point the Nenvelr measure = 1.54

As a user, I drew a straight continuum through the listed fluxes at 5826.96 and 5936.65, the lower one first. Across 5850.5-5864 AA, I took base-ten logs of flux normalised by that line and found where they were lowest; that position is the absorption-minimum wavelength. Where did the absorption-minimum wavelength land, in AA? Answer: 5861.95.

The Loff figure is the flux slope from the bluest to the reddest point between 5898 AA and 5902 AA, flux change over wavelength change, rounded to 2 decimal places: 0.55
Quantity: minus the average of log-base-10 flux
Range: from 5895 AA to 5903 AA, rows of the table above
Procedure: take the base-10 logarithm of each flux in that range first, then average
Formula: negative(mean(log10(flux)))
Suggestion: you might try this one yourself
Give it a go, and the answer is -1.23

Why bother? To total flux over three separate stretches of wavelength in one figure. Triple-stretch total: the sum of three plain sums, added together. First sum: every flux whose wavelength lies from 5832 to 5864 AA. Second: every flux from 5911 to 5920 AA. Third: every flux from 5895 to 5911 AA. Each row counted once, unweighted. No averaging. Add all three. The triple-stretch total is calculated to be 772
